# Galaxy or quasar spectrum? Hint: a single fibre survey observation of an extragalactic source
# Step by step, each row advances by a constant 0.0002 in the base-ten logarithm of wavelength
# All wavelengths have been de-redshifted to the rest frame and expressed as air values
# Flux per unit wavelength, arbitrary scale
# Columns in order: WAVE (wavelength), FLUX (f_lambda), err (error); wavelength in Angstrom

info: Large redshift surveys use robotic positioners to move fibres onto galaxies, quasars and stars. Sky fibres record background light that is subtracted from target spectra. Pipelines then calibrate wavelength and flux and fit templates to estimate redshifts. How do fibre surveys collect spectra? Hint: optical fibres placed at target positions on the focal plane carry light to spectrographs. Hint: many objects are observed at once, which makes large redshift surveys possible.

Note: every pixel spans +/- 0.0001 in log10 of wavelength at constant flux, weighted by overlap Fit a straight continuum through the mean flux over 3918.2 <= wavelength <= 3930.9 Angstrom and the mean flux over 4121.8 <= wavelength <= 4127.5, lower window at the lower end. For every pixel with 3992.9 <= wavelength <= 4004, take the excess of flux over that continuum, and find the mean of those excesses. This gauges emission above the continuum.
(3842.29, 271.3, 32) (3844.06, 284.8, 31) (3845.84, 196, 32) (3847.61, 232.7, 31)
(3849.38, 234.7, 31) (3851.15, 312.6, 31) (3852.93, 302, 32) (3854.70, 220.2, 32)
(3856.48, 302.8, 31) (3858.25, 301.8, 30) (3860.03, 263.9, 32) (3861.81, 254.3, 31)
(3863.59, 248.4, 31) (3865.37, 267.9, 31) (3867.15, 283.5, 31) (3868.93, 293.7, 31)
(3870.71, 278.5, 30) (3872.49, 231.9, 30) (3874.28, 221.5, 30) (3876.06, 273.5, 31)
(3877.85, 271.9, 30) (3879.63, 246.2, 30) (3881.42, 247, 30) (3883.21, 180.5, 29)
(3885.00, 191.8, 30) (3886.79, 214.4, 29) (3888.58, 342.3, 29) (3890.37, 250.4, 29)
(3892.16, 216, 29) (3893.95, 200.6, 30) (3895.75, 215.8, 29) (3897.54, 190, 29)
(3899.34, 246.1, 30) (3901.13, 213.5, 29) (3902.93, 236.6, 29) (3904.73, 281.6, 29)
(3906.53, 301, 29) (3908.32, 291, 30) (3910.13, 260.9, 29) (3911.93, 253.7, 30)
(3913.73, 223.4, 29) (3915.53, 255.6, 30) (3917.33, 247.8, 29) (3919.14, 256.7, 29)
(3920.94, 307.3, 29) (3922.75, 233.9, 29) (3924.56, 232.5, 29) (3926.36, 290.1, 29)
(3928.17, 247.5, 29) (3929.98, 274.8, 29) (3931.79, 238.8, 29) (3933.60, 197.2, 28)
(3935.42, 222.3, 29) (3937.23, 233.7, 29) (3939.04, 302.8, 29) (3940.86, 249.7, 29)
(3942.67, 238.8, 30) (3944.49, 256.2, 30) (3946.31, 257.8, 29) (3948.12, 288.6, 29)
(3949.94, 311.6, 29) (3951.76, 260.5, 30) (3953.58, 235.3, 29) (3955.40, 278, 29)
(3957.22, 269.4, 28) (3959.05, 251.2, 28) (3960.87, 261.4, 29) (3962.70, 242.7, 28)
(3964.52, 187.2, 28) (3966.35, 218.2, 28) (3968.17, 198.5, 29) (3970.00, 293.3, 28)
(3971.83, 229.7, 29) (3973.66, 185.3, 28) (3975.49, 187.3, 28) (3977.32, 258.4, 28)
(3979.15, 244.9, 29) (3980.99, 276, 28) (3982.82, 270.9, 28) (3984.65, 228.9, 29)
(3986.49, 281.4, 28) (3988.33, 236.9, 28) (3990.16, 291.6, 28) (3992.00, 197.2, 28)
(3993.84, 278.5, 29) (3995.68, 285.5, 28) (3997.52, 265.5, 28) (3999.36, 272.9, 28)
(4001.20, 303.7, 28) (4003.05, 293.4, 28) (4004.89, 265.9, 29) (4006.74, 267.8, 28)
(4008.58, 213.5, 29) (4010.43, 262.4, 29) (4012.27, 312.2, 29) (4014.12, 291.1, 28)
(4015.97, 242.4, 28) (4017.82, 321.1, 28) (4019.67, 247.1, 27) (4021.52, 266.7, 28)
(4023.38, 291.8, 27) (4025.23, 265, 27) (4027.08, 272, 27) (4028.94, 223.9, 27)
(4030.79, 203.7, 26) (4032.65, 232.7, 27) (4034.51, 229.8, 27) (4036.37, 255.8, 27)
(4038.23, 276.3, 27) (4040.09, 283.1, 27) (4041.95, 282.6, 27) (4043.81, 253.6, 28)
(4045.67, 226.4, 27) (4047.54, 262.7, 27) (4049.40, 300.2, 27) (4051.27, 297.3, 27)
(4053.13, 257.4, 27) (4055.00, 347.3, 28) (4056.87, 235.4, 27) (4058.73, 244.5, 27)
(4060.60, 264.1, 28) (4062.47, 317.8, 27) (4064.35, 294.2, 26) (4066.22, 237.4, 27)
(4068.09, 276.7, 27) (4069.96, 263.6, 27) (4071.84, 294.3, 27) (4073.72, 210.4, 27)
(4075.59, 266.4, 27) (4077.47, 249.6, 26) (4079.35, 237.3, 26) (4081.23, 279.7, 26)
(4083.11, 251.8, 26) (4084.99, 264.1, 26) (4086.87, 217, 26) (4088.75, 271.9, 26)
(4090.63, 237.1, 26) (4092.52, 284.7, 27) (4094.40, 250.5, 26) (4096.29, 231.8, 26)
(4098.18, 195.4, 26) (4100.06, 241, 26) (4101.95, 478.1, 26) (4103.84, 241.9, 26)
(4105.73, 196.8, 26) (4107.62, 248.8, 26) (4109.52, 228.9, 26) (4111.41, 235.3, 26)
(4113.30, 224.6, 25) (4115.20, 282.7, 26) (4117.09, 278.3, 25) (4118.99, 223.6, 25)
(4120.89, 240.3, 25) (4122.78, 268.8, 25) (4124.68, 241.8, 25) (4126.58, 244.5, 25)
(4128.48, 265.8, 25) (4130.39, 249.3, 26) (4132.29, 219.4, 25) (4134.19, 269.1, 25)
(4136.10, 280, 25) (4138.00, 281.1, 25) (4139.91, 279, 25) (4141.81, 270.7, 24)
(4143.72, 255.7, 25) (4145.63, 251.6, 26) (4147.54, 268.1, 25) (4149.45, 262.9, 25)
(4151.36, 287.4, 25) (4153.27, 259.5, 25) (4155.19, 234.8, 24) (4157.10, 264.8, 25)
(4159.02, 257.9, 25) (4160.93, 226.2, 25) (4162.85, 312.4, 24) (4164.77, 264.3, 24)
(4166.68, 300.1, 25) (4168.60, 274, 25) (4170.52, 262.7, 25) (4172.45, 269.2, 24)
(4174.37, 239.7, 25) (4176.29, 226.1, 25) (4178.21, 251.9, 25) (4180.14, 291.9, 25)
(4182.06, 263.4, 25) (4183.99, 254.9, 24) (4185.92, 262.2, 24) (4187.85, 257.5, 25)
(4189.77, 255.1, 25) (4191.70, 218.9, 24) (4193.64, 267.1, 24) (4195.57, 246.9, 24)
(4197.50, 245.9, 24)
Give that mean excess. 24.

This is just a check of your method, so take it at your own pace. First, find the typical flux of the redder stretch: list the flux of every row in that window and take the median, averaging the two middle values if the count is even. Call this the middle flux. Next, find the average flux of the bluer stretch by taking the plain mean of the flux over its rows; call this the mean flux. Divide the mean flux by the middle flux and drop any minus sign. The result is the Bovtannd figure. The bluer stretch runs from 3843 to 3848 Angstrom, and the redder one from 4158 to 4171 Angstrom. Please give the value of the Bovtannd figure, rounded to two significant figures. 0.90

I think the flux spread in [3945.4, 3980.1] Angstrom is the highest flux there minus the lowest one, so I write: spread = 126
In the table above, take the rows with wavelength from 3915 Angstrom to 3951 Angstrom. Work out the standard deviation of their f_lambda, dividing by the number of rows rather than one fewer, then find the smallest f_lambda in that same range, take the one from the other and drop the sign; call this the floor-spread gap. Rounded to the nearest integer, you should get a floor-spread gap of 168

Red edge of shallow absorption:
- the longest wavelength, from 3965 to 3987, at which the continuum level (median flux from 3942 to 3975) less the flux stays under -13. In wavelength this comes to 3986.49 Angstrom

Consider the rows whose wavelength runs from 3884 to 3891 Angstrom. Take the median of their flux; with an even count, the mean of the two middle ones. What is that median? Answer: 232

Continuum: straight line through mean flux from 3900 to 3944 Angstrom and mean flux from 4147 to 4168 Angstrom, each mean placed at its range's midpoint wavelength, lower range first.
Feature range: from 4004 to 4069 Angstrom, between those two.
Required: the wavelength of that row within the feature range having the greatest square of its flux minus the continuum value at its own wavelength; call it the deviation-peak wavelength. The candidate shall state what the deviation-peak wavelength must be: 4055.00 Angstrom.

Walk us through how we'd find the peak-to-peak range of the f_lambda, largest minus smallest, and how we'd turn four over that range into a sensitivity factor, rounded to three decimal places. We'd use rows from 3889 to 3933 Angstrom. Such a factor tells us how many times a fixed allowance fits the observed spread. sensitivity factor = 0.034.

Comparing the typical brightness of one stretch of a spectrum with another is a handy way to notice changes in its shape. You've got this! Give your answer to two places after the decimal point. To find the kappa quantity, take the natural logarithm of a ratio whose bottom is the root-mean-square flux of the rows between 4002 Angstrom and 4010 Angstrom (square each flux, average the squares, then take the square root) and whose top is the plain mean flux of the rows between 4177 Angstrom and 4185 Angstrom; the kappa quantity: 0.01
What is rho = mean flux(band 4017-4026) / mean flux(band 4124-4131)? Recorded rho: 1.11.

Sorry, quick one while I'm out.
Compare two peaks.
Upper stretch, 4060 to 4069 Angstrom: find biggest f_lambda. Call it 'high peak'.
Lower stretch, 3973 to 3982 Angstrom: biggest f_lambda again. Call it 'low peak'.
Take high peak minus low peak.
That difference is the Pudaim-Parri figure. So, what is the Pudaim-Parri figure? 42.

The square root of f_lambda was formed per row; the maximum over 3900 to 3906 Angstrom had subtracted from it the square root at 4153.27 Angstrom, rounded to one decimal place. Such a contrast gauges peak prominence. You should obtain 0.7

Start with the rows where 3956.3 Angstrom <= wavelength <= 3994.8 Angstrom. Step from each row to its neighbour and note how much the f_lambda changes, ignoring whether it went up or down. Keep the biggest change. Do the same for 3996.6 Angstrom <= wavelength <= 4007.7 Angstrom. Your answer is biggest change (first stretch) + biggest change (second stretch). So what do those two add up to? 126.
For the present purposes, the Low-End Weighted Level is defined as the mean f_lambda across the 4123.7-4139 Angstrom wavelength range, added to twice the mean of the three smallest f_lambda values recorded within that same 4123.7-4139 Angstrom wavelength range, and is 727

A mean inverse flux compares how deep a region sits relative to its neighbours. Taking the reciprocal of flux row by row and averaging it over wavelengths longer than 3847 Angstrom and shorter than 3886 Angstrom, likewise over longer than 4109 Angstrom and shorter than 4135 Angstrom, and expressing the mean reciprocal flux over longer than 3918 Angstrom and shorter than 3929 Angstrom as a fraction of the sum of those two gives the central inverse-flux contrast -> 0.482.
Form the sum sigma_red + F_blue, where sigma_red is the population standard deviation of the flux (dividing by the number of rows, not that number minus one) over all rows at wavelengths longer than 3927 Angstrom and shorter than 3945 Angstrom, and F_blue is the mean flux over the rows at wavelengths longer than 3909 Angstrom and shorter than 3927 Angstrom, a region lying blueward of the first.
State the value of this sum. 283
